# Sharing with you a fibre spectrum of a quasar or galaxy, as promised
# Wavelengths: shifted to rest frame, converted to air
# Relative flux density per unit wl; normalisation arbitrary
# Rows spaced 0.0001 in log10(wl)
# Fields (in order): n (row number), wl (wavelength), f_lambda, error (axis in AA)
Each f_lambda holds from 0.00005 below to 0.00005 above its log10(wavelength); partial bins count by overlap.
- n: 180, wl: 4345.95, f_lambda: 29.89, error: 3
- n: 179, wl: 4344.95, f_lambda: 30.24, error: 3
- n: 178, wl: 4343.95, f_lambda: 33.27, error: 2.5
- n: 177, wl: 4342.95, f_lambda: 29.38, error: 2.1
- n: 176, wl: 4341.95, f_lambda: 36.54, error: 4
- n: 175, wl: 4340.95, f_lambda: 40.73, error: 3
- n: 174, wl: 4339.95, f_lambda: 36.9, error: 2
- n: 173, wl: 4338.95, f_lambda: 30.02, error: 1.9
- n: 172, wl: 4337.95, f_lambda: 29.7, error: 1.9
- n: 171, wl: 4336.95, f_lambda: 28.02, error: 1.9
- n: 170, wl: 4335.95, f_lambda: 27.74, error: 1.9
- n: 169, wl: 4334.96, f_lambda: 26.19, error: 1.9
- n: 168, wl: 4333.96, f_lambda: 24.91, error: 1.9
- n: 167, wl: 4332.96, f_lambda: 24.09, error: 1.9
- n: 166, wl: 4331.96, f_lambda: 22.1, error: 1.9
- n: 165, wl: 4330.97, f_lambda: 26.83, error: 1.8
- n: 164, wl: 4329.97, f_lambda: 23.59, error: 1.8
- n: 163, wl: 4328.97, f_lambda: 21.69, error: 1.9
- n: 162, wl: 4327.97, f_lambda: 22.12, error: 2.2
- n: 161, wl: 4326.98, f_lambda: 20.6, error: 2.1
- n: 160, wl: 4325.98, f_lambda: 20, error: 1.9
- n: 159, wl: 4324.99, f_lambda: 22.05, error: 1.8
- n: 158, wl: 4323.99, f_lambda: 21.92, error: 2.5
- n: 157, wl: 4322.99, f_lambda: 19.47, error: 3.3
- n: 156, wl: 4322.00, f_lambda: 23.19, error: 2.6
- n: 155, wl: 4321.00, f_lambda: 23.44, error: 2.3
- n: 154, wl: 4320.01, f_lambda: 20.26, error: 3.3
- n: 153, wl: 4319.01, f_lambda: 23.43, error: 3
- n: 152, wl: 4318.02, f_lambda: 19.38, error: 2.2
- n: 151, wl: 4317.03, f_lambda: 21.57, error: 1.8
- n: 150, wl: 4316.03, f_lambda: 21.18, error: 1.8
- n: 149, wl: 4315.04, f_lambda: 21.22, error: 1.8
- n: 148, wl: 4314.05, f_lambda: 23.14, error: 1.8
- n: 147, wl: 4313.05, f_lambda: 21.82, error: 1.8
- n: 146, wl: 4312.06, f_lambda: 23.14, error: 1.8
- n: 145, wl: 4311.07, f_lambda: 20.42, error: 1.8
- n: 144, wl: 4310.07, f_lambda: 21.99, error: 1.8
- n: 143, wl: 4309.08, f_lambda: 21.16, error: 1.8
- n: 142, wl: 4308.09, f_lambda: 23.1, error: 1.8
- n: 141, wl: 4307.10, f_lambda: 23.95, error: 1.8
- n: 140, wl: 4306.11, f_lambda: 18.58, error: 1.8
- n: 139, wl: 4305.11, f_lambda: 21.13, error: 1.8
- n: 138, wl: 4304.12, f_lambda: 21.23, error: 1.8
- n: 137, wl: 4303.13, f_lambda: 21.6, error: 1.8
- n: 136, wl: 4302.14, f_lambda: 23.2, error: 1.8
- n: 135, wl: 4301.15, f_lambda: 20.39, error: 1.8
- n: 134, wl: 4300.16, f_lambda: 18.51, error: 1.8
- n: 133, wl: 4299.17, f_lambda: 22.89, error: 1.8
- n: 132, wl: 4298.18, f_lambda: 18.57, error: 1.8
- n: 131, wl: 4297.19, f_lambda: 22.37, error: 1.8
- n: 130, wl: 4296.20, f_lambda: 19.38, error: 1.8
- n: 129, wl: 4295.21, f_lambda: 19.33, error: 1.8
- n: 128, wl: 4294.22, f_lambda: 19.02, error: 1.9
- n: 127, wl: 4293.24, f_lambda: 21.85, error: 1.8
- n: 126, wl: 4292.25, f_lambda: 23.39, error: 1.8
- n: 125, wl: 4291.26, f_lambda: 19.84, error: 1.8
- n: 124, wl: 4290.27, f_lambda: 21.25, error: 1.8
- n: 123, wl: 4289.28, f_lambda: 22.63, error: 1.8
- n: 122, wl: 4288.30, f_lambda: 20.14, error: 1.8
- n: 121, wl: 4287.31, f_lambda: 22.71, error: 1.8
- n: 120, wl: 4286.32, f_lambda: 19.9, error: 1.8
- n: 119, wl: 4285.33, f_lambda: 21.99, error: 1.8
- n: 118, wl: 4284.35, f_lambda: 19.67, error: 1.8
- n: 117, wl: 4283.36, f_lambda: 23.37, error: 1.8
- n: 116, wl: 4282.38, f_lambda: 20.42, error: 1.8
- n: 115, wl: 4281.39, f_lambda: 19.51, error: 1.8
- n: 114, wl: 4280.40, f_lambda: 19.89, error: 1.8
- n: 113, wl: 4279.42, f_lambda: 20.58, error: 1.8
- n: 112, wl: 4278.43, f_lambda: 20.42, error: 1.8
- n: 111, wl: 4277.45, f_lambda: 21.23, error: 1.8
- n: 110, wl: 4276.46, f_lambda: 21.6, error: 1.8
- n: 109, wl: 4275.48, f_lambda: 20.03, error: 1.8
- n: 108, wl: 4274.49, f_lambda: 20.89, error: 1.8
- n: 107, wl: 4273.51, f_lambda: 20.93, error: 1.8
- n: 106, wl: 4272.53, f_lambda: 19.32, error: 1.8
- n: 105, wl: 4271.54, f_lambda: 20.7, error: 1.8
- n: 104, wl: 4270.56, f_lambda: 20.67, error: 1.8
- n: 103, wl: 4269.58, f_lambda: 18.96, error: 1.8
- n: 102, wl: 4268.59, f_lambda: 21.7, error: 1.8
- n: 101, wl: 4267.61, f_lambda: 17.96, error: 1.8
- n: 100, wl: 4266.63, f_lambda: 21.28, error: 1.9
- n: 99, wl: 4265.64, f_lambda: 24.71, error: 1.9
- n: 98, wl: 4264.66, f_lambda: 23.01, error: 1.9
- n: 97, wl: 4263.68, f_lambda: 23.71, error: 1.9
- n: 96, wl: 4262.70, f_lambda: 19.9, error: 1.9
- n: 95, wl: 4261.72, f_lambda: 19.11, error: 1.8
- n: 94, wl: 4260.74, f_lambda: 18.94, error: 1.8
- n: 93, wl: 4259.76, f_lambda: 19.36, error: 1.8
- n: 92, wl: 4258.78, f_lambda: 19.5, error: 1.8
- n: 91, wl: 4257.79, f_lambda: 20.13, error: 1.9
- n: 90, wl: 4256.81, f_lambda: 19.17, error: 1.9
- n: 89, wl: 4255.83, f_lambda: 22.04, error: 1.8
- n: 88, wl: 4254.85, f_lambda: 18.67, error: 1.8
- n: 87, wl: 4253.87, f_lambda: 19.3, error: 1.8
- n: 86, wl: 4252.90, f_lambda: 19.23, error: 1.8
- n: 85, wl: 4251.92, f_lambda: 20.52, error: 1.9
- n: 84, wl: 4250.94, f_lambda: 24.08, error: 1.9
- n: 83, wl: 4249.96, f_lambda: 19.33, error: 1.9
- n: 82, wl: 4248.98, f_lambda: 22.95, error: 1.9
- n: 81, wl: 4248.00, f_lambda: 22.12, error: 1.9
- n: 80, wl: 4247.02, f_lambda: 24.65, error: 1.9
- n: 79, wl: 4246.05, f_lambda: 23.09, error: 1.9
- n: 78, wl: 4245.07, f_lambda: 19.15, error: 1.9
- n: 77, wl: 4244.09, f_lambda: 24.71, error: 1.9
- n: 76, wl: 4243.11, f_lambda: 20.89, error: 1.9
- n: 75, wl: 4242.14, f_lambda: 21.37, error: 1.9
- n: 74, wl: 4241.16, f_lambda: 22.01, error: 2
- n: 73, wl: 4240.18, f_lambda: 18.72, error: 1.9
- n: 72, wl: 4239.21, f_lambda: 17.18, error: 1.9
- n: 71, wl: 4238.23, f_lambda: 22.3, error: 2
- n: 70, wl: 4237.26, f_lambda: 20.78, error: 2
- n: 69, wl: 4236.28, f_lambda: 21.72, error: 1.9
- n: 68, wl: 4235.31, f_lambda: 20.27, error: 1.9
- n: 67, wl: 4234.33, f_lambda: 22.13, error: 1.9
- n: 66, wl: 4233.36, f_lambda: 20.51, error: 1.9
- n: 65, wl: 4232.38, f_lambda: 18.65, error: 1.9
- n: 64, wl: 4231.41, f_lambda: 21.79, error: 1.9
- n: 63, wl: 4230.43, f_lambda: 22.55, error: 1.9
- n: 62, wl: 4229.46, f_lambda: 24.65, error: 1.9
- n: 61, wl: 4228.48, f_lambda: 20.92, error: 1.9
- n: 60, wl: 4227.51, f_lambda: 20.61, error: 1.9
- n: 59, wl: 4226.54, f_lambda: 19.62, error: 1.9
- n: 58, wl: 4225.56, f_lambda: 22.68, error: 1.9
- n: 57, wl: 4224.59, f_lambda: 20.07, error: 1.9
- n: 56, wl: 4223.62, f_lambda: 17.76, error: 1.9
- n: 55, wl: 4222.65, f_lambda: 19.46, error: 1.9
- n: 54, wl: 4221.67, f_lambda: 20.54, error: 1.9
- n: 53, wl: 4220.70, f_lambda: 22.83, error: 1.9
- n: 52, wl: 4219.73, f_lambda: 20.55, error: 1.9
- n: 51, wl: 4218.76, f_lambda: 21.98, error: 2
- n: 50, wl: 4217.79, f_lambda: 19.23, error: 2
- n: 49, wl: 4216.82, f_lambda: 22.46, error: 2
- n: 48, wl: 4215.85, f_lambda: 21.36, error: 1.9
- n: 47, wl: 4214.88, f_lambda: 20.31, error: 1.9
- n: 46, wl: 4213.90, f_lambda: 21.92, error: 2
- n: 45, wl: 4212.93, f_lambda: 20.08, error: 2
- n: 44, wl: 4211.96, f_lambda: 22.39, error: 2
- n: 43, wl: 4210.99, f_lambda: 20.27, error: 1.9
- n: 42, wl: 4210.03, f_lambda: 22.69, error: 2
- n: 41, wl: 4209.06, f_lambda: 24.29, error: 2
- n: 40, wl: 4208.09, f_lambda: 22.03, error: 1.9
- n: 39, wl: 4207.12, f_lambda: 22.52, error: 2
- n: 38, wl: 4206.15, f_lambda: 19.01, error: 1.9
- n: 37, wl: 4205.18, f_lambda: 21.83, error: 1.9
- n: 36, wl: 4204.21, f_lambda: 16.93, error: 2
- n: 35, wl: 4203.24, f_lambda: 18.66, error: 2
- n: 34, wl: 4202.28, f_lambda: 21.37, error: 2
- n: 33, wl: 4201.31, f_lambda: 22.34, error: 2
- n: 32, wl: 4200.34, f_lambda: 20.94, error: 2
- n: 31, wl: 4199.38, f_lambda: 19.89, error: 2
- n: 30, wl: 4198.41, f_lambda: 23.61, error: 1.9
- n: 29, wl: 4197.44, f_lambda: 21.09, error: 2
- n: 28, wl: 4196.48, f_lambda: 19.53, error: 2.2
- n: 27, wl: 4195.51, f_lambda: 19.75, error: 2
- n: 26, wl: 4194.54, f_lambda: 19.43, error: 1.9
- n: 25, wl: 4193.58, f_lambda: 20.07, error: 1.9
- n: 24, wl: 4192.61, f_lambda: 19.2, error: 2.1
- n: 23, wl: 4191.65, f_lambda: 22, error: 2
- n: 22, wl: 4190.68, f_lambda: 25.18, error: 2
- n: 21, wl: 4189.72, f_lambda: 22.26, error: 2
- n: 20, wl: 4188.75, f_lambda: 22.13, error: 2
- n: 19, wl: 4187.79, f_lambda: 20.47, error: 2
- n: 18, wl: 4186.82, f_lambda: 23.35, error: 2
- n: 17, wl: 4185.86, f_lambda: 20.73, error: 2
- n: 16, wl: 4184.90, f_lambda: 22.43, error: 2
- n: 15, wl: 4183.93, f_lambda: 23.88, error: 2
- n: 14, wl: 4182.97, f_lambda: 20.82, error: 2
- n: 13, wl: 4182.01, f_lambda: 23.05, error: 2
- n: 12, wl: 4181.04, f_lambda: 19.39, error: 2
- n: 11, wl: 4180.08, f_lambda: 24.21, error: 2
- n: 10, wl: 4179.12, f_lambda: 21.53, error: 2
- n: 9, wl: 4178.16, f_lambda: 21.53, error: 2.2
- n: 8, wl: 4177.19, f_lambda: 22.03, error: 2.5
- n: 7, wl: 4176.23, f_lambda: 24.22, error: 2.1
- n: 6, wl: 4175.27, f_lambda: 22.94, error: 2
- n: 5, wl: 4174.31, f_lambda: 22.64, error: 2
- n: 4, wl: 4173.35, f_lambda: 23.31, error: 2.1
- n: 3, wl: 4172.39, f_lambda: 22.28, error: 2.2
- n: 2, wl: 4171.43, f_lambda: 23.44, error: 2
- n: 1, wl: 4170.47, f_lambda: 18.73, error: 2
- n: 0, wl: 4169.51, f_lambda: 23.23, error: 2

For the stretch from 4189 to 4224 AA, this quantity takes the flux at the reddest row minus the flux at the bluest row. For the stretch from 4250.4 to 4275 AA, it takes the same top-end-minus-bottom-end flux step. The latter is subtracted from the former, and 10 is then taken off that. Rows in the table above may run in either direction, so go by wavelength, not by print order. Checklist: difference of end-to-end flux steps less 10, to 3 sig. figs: -11.3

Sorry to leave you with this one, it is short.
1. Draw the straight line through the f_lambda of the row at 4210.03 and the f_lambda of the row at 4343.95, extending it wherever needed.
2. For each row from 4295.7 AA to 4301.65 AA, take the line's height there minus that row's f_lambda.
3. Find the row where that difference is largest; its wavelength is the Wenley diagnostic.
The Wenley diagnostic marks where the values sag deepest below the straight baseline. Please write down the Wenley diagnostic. 4300.16 AA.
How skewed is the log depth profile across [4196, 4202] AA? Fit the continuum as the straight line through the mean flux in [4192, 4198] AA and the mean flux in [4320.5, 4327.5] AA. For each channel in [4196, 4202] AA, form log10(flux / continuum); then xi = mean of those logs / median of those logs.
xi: 1.2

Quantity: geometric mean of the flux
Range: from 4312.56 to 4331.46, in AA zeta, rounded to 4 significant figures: 21.88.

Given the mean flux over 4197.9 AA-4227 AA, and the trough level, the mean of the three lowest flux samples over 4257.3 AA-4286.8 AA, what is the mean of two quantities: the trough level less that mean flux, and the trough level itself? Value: 8.1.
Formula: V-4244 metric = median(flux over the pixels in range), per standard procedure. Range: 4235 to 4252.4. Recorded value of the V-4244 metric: 21.5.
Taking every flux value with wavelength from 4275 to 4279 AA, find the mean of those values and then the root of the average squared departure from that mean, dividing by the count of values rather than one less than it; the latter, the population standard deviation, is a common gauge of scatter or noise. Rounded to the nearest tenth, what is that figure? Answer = 0.6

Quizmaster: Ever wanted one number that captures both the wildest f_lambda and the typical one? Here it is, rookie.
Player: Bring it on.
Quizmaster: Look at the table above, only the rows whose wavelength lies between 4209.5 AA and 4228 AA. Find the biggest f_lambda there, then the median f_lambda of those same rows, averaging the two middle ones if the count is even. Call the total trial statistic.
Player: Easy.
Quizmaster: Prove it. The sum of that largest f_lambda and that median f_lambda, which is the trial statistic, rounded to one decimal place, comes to 43.4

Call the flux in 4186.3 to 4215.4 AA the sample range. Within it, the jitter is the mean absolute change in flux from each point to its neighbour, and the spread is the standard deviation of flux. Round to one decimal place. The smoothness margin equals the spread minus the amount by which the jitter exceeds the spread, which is 1.6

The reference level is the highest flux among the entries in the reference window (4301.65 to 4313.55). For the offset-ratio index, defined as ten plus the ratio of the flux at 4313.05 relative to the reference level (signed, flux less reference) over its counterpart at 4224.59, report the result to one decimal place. 10.5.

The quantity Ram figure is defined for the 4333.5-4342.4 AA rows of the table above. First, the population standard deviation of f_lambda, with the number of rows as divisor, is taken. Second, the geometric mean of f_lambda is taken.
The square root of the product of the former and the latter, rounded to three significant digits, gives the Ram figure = 12.6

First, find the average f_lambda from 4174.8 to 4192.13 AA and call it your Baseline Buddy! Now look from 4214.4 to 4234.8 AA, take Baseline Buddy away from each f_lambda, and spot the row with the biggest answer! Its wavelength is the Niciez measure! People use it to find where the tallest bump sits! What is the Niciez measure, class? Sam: 4229.46 AA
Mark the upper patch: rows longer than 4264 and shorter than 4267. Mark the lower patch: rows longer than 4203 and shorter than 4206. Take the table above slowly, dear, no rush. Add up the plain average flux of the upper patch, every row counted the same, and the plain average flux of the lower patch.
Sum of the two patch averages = 42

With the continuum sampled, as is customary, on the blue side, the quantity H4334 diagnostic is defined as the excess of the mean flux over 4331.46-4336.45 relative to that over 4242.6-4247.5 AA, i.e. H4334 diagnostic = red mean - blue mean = 2.5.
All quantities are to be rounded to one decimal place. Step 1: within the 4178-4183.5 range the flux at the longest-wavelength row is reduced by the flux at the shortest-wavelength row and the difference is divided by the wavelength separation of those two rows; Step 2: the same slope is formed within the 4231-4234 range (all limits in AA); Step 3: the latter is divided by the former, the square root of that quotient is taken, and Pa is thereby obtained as 2.1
